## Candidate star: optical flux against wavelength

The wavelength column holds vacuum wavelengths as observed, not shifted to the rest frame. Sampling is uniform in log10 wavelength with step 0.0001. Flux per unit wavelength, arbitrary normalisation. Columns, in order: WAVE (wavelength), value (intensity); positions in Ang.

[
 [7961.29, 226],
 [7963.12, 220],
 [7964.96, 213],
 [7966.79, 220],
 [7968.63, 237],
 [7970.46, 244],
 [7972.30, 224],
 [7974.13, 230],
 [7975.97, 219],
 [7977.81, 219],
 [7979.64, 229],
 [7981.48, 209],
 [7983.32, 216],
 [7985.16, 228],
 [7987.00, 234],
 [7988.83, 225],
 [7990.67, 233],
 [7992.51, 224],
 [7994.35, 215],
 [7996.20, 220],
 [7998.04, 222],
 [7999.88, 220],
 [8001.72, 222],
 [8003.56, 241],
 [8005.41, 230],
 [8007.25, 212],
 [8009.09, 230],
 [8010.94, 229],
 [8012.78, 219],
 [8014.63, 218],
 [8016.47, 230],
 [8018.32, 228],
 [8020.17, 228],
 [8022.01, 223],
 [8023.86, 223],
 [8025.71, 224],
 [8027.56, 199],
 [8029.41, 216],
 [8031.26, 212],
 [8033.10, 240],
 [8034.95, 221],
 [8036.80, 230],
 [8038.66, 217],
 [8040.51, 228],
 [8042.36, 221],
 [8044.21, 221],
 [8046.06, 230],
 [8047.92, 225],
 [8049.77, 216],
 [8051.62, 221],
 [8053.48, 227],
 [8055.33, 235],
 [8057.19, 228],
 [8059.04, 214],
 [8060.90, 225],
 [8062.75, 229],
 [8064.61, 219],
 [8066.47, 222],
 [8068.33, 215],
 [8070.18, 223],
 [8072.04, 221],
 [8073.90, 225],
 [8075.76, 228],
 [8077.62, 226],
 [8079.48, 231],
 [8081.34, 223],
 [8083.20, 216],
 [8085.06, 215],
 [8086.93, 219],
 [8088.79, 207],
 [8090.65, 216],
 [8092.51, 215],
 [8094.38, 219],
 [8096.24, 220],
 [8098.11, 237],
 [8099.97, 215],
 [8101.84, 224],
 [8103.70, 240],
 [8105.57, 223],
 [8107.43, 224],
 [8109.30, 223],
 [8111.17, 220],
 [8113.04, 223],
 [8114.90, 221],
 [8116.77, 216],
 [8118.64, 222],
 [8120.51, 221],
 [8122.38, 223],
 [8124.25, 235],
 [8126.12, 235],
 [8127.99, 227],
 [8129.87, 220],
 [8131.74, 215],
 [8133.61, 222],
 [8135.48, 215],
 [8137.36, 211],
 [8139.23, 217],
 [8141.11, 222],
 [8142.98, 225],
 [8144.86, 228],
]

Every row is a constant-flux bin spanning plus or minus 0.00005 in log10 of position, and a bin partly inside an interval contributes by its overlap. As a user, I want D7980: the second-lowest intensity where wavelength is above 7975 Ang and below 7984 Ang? 216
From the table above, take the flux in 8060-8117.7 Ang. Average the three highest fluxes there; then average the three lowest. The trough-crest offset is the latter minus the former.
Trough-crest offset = -24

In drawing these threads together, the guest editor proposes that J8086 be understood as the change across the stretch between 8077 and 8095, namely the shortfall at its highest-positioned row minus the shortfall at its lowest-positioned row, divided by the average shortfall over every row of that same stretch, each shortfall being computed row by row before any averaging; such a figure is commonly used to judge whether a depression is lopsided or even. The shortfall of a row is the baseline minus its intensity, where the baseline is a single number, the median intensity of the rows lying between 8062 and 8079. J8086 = 2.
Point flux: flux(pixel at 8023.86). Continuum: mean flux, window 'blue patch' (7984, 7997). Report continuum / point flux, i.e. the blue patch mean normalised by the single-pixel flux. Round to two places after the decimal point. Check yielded 1.01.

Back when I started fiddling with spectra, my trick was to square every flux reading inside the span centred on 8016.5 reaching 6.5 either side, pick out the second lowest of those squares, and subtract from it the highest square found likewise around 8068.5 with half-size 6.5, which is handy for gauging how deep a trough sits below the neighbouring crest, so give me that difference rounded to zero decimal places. -4480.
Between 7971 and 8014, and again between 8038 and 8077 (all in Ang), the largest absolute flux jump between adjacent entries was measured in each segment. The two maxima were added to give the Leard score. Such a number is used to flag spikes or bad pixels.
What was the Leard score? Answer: 34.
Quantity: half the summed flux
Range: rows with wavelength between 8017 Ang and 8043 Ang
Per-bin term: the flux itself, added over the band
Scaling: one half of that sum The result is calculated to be 1555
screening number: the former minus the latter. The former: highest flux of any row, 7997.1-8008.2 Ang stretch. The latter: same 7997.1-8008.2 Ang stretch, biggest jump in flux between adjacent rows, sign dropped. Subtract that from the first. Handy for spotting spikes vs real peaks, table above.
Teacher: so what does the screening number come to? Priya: 222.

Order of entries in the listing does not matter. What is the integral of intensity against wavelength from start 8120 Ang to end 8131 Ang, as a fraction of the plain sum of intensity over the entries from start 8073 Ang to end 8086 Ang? 1.6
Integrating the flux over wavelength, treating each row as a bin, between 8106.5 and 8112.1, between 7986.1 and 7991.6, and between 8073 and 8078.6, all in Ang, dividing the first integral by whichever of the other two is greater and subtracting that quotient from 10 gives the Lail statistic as 9.02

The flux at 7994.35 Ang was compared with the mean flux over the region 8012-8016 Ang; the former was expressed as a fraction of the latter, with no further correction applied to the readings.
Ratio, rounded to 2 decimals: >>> 0.98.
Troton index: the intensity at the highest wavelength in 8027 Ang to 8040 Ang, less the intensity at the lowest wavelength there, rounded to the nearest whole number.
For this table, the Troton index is 18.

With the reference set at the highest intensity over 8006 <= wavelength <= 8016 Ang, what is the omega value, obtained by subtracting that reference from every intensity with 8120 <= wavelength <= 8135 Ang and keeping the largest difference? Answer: 5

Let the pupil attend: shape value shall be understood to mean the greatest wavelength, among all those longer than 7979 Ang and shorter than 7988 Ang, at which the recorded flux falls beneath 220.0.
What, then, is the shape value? 7983.32 Ang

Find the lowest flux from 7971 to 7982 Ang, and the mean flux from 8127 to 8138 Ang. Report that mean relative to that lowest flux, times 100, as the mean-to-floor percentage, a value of 104.5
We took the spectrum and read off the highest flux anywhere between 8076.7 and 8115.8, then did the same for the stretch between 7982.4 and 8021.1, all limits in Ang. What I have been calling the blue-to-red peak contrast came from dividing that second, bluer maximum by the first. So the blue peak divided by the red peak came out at 1.00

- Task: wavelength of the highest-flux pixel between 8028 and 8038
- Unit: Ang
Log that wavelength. 8033.10 Ang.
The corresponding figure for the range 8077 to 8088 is 8079.48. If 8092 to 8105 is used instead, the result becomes 8103.70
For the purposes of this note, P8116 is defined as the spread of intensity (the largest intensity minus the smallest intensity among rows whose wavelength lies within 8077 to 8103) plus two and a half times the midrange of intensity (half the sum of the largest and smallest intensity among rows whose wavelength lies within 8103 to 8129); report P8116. 600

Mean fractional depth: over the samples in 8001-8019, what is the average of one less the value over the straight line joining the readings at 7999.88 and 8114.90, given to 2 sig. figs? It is -0.026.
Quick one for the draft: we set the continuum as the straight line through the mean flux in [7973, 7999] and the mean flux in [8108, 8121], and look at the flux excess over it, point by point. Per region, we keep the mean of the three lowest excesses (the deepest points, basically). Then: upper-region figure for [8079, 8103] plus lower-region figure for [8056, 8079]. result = -15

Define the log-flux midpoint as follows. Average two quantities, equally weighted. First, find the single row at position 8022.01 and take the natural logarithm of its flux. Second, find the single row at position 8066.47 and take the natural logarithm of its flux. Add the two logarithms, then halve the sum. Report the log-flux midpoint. 5.40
